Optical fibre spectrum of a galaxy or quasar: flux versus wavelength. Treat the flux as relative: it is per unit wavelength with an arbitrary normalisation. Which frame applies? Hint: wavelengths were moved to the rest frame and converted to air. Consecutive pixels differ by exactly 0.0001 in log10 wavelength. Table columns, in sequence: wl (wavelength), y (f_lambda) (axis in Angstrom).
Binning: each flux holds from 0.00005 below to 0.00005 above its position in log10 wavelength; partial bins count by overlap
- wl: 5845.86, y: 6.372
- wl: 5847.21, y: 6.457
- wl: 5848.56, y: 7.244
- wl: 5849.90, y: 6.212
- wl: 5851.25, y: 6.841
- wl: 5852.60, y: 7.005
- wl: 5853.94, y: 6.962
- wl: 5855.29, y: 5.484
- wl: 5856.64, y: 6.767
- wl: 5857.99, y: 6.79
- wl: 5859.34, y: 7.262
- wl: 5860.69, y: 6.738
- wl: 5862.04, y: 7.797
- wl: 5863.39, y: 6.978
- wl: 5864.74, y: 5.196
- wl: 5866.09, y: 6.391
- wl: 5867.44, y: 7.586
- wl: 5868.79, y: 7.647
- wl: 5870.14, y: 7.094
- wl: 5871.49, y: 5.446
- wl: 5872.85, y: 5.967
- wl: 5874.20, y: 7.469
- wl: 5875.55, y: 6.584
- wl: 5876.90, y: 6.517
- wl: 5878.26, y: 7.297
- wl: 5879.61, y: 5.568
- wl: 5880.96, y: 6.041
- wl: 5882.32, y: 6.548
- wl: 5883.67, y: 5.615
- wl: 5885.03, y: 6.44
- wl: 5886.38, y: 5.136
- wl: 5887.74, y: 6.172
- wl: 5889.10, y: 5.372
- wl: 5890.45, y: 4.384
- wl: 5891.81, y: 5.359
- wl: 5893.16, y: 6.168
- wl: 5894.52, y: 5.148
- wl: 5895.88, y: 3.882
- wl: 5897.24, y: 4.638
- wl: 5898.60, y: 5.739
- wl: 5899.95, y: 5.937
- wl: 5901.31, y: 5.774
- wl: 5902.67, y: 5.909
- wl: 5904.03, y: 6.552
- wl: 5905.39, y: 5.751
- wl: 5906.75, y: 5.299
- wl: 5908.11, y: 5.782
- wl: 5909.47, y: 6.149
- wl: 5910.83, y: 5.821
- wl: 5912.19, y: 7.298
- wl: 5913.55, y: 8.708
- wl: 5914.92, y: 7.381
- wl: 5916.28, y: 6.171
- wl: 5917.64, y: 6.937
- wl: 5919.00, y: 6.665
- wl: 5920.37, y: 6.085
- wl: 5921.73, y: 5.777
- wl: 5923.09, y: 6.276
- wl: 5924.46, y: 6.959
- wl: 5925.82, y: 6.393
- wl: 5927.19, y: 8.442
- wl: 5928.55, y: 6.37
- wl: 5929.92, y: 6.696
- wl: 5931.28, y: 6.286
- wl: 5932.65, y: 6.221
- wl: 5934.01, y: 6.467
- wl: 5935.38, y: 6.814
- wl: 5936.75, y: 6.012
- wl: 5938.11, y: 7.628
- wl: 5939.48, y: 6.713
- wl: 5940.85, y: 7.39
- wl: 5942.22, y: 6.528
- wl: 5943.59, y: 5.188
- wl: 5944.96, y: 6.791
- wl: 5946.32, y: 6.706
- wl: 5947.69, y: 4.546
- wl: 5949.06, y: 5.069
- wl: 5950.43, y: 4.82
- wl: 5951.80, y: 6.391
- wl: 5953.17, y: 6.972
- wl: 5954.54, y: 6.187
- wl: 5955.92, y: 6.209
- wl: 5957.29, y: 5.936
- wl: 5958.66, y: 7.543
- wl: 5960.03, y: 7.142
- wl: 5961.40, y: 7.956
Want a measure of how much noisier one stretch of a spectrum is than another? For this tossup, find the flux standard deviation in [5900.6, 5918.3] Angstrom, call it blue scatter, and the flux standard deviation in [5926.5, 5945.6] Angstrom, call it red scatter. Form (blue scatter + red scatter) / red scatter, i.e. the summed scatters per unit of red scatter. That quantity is 2.21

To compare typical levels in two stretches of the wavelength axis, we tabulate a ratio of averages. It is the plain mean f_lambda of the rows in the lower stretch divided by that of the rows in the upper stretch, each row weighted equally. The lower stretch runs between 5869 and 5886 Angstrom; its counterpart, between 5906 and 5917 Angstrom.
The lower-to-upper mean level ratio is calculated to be 0.97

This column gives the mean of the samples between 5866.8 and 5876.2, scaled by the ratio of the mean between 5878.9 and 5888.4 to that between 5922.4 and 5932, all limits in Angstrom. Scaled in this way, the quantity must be 6.0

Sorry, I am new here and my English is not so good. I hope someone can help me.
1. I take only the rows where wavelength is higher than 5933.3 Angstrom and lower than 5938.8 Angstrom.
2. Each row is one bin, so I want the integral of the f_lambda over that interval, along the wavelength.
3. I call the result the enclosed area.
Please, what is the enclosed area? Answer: 37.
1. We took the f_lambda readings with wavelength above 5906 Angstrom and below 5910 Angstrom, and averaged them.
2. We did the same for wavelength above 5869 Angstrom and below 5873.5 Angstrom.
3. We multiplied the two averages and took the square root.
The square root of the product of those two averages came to 6.0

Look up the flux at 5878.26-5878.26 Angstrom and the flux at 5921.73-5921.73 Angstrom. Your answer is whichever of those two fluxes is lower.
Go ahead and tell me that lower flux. 5.8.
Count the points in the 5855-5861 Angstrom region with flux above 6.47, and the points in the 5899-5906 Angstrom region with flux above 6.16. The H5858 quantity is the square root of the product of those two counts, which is 2.0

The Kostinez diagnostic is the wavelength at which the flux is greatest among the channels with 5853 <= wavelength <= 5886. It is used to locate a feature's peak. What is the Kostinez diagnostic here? 5862.04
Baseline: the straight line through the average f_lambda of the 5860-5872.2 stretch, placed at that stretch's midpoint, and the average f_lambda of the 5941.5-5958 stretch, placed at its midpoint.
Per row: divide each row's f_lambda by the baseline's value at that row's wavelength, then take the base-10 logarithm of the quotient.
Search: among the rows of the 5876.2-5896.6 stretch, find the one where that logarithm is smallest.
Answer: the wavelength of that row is 5895.88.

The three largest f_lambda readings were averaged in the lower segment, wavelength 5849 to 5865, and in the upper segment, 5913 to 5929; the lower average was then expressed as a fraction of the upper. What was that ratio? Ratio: 0.90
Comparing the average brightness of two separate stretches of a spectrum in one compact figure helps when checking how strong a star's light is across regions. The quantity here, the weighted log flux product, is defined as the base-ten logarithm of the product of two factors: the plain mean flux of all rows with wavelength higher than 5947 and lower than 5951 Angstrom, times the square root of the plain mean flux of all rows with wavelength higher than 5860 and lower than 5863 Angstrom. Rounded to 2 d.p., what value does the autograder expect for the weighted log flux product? 1.11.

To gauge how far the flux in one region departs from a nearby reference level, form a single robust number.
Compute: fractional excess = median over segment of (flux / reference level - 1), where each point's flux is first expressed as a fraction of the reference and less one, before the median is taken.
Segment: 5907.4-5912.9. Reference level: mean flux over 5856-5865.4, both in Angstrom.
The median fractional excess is -0.12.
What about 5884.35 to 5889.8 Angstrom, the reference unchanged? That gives -0.15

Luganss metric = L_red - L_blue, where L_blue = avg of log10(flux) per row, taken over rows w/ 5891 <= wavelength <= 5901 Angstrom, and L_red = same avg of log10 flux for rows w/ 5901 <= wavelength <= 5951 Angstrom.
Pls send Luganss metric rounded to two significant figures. 0.084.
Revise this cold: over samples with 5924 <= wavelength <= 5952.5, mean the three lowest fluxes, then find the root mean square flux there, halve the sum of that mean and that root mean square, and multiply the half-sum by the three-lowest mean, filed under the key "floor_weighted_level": 27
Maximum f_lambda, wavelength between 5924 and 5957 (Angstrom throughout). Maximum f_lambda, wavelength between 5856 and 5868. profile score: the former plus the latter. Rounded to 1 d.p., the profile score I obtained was 16.2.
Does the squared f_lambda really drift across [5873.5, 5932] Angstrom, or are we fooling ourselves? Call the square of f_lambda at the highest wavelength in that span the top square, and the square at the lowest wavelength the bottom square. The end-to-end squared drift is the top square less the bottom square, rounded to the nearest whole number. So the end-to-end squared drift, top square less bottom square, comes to -16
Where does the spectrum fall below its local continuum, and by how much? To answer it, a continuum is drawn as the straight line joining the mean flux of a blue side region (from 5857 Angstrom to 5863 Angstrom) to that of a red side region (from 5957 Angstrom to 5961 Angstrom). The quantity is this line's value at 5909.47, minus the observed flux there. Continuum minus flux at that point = 0.9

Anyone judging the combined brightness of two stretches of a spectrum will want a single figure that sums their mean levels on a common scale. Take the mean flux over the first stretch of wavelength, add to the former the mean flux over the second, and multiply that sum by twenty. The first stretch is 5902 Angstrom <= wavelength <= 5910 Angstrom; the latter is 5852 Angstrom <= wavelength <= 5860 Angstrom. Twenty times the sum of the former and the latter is 252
